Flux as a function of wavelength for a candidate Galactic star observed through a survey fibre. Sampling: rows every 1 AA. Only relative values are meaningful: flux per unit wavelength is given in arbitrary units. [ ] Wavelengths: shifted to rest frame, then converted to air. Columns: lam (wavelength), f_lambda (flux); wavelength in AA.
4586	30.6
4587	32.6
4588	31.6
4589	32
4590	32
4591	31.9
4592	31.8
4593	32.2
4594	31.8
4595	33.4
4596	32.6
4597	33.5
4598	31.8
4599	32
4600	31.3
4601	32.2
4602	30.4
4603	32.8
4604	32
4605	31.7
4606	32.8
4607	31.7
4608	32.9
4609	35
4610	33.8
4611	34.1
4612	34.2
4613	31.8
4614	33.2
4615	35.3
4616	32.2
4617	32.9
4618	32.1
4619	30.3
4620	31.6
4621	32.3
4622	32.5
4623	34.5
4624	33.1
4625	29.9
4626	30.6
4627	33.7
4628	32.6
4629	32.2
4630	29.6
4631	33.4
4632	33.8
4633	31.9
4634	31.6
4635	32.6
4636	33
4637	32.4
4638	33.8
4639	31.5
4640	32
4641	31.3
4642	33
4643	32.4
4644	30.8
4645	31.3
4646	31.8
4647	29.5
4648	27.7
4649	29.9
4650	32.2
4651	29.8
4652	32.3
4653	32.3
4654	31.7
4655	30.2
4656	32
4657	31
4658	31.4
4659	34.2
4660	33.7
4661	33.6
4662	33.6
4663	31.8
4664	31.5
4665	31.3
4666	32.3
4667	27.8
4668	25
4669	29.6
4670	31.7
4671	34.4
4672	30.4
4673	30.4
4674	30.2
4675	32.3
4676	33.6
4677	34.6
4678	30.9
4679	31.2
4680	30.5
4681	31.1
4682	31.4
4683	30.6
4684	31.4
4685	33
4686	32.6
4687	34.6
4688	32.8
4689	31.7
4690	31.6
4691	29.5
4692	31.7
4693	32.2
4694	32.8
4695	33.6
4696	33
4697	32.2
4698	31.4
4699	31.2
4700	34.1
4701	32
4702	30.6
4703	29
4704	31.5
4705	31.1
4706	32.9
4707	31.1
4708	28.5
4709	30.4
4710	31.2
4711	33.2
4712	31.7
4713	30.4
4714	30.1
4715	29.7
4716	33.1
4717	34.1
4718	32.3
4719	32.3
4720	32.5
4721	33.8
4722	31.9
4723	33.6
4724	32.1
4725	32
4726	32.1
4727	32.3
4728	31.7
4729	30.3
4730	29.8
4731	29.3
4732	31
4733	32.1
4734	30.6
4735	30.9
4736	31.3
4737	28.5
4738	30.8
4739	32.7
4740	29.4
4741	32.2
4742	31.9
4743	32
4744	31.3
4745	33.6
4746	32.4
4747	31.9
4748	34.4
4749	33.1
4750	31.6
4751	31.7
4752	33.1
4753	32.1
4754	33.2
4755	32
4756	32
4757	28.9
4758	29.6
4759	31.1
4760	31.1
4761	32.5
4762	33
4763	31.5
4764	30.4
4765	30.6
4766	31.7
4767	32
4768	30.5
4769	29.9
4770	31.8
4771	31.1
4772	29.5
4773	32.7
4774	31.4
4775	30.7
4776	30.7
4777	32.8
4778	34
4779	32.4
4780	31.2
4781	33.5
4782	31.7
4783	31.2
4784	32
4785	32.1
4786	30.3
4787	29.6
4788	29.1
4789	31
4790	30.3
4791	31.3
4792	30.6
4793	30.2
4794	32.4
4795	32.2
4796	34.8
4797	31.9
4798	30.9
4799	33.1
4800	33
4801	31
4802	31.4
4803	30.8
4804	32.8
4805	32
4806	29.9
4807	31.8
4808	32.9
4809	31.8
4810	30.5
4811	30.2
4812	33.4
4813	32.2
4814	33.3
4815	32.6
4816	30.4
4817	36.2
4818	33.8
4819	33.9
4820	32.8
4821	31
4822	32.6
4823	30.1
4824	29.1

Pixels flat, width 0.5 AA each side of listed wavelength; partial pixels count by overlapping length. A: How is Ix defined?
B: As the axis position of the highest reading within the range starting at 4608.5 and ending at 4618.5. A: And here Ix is 4615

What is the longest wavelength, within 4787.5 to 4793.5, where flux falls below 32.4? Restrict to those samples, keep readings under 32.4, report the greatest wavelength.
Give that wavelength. 4793 AA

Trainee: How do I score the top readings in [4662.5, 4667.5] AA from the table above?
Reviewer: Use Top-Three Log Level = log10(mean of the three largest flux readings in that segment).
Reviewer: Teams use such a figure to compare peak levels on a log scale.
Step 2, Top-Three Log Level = 1.50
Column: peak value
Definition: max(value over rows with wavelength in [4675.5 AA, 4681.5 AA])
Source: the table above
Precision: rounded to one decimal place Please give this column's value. 34.6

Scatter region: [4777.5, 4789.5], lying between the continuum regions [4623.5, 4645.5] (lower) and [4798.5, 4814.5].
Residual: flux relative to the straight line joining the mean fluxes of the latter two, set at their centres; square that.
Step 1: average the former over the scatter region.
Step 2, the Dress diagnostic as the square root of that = 1.44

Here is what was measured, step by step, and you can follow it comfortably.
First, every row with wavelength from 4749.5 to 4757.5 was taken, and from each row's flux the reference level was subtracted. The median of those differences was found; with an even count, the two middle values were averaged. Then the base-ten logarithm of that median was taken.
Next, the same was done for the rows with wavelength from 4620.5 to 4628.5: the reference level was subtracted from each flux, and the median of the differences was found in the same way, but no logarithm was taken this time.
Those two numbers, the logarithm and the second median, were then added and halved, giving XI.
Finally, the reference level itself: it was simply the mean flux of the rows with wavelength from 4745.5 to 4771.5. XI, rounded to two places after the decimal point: 0.21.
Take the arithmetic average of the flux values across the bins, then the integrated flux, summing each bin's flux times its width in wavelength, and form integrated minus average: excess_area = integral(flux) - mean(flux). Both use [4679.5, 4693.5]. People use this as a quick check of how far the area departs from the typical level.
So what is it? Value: 413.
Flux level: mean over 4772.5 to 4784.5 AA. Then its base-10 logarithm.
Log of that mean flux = 1.505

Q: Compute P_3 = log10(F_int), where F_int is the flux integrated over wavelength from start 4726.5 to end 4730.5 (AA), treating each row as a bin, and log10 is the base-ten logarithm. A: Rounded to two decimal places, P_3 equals 2.09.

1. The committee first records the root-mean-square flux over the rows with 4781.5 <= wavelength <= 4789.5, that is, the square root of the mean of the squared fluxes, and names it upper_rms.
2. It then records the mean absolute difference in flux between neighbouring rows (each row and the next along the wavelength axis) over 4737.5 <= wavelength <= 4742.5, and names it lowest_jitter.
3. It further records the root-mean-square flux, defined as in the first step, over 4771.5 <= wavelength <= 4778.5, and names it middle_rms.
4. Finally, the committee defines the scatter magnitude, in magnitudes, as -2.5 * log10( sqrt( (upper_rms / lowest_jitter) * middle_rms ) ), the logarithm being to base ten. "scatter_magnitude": -3.34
